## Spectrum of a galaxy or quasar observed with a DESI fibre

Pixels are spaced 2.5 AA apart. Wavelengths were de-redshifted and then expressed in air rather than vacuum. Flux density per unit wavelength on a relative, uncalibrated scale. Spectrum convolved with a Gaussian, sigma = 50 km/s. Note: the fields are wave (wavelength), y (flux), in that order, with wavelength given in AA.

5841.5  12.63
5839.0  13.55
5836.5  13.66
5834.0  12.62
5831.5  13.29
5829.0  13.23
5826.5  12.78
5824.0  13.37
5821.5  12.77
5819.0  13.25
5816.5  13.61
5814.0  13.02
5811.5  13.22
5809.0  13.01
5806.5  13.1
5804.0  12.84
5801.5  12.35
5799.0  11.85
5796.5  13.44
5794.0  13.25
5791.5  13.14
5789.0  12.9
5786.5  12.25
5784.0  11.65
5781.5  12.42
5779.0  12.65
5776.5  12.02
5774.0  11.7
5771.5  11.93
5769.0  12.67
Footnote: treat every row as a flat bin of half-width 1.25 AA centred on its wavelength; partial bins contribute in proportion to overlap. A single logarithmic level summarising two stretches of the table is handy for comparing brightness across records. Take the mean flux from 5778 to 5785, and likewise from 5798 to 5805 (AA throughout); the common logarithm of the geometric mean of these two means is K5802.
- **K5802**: 1.09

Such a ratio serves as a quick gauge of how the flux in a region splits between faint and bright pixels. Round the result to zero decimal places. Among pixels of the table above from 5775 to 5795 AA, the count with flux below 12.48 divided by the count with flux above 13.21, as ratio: 4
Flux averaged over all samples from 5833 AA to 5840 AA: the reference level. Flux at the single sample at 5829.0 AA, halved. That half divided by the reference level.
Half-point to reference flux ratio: 0.50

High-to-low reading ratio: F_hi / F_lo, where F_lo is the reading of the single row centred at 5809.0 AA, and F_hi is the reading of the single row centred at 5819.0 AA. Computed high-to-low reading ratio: 1.02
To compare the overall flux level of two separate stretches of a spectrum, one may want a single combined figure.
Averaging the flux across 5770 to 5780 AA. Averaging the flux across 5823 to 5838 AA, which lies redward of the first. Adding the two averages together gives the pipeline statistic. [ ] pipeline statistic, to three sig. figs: 25.2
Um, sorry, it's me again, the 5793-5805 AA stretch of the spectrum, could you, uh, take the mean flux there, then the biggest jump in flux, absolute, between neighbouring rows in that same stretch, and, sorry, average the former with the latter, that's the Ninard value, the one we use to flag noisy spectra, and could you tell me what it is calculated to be 7.2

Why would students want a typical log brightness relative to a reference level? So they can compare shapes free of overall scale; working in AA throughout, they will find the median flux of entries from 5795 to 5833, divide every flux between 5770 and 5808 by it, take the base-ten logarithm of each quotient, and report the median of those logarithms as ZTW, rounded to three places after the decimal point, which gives -0.023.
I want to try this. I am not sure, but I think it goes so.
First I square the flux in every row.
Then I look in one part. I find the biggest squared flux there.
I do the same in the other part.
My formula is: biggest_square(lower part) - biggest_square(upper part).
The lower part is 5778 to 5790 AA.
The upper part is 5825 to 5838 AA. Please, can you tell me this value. -20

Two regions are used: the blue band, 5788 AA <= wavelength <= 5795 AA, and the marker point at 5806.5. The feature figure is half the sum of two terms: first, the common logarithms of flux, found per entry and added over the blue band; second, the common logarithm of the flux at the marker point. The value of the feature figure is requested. 2.23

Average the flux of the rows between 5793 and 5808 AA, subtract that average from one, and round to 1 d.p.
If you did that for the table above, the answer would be -11.8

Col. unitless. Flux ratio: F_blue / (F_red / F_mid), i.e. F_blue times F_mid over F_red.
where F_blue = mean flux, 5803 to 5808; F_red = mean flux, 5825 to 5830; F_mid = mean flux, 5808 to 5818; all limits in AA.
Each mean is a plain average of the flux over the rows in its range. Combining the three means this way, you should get 13.2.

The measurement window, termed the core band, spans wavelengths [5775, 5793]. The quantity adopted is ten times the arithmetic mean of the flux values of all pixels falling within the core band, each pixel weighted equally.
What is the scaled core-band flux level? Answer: 124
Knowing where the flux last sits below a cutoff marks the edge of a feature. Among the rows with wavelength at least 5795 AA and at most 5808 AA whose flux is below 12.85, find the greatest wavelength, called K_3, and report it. 5804.0 AA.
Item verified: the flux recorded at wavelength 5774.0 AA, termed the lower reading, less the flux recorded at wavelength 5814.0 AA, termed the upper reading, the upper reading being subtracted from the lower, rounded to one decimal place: -1.3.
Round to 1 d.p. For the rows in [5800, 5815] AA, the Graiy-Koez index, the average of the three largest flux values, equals 13.1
